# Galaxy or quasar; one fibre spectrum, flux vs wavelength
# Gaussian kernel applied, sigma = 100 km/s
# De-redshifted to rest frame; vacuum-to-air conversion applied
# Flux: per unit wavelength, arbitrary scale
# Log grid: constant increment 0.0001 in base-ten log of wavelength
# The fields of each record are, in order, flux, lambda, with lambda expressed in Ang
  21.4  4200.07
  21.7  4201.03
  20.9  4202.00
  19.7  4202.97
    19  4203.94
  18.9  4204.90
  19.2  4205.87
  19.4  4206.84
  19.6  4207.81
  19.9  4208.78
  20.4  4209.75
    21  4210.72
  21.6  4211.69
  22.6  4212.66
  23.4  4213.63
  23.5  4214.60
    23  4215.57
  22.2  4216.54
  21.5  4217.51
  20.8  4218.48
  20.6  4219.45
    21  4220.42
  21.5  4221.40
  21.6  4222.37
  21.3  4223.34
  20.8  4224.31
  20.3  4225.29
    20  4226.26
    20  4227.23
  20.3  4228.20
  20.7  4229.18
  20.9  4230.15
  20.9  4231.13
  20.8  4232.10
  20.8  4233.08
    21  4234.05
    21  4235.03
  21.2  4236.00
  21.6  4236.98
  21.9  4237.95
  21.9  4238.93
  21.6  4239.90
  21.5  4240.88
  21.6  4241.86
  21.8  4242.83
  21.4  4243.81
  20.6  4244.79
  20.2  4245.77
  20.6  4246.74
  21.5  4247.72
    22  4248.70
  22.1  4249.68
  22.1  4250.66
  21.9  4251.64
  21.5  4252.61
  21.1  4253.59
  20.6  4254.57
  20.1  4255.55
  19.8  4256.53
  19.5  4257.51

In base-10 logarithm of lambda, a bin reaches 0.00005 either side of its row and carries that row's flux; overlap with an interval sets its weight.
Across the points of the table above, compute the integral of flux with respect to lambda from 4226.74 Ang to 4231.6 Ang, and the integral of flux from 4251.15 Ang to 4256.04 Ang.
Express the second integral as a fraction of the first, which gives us 1.03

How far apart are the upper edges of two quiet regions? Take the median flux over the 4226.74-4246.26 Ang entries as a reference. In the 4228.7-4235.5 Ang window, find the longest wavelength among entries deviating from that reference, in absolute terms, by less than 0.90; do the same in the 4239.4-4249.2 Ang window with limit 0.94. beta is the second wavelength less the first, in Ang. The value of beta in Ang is 12.7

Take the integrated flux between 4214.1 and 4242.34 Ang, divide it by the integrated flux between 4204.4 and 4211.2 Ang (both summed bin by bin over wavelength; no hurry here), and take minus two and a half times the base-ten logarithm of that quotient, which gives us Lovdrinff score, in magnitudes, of -1.6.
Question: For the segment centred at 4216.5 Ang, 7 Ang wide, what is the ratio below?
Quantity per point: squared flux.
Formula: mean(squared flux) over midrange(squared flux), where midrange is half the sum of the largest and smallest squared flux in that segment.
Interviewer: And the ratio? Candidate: 1.01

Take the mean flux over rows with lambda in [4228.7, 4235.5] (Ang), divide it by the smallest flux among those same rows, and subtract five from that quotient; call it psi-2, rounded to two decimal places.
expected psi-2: -3.99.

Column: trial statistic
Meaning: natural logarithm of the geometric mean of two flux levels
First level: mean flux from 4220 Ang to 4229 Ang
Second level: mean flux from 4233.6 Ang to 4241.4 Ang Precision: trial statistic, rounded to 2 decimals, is 3.05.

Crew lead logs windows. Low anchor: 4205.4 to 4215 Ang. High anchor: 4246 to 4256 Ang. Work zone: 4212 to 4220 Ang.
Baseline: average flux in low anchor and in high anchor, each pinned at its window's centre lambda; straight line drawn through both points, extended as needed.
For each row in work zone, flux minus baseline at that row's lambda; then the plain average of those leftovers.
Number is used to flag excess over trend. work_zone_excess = 1.10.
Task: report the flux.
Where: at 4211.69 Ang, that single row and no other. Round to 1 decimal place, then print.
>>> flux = 21.6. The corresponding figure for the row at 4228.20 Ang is 20.3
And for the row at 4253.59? 21.1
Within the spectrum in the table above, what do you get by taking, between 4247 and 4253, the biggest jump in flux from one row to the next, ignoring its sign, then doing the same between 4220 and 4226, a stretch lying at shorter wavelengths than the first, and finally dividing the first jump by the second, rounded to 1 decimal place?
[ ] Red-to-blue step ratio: 1.0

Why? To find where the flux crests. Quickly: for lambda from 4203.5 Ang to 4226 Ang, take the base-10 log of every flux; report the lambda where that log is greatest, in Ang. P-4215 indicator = 4214.60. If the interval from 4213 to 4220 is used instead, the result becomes 4214.60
